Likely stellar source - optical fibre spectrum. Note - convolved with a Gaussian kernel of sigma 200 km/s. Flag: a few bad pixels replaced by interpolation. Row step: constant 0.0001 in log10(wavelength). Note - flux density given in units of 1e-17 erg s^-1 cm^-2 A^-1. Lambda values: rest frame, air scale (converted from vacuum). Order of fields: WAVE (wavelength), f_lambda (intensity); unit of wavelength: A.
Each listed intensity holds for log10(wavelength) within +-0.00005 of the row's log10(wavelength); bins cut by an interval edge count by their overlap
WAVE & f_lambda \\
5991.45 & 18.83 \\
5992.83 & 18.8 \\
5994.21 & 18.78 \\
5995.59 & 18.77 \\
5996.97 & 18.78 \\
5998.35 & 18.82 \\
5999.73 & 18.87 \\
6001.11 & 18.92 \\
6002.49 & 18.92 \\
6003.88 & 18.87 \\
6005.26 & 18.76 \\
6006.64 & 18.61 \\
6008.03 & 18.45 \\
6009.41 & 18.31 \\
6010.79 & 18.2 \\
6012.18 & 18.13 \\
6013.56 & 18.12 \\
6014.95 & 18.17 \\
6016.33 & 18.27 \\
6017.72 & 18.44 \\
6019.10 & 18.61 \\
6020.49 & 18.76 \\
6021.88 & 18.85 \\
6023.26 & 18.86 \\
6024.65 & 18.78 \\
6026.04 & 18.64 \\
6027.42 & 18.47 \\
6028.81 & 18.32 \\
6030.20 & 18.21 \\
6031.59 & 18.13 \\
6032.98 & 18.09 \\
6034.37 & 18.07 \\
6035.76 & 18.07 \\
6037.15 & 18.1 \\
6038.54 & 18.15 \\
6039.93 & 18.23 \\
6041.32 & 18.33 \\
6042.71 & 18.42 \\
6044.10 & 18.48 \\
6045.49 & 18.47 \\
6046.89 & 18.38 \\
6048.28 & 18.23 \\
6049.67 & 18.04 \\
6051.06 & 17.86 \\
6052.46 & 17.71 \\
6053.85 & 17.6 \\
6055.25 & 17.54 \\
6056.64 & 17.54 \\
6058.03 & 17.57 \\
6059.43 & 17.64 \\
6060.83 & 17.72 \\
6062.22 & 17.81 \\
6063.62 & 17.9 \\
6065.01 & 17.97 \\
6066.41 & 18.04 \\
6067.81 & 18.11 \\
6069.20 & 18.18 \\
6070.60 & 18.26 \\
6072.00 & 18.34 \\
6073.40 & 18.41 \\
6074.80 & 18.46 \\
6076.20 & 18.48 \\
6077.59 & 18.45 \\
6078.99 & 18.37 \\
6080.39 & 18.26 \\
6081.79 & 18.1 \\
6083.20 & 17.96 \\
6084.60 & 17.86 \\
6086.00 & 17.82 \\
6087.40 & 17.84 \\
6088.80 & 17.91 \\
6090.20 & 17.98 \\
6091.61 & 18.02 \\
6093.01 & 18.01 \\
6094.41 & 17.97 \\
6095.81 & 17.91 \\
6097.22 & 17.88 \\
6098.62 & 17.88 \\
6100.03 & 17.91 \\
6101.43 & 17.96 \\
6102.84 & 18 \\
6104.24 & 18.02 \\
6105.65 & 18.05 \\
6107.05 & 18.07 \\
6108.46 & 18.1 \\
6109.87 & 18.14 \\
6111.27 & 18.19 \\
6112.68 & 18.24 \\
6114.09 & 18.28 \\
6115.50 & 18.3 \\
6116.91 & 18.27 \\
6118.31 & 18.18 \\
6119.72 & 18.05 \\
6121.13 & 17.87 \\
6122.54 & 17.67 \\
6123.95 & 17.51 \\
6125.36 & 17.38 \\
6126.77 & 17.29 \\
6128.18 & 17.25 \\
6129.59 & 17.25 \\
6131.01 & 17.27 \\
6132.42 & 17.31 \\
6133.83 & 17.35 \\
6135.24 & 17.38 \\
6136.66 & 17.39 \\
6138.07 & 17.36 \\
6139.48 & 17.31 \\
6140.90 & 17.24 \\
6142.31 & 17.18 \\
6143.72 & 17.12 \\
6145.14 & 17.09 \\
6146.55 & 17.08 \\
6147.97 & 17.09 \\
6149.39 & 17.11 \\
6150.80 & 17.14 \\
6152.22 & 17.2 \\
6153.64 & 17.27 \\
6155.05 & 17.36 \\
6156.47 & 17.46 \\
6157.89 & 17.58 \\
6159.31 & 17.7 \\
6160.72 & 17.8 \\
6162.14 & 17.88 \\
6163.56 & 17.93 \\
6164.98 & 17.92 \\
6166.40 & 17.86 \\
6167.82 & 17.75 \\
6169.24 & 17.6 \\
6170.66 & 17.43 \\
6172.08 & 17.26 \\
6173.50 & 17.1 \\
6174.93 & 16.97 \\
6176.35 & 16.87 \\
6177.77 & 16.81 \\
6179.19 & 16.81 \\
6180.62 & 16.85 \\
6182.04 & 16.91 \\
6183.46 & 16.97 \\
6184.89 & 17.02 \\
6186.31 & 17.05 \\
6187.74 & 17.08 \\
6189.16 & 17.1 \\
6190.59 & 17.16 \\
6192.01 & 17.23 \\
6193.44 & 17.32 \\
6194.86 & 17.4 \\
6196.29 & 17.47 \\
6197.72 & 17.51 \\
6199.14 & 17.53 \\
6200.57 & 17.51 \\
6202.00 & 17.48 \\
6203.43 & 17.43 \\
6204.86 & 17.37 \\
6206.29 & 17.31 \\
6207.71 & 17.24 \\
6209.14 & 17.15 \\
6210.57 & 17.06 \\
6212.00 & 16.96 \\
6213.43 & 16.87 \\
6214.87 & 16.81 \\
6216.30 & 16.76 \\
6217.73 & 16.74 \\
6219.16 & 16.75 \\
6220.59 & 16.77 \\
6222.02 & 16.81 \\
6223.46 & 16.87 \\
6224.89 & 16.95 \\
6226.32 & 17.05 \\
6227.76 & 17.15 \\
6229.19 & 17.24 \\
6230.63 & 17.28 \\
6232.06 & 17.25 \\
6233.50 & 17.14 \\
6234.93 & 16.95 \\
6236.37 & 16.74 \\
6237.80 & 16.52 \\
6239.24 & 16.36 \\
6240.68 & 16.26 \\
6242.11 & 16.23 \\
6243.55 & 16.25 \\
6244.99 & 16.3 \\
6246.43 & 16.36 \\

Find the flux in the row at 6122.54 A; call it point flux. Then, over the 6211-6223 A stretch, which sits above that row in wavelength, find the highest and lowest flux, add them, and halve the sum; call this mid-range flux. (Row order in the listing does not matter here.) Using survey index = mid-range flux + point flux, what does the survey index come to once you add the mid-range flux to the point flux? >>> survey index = 34.5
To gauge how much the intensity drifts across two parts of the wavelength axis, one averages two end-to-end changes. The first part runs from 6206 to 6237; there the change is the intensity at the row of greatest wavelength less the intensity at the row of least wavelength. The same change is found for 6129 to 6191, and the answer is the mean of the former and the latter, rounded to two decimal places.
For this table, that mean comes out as -0.33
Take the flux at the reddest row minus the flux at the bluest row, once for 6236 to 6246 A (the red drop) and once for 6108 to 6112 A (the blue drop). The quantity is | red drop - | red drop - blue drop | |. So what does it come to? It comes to 0.97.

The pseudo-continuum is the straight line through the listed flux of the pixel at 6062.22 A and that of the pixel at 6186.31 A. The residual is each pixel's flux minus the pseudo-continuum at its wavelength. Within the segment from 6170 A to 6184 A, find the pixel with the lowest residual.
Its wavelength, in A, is 6177.77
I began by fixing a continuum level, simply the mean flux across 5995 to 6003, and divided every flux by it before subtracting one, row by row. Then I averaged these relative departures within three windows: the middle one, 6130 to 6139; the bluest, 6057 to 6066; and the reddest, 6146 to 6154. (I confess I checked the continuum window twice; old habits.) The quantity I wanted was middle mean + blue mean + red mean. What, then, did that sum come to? -0.23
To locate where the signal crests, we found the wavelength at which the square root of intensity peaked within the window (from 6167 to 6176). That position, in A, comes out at 6167.82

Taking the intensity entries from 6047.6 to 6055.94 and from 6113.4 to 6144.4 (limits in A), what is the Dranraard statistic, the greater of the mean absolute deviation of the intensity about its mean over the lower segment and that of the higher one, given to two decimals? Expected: 0.34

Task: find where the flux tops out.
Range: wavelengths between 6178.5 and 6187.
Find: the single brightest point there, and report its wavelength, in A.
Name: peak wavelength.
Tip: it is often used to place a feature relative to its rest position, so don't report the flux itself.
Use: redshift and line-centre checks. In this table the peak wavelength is 6186.31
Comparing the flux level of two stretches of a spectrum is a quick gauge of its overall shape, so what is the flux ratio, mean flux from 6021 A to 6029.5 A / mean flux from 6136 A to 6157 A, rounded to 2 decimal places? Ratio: 1.08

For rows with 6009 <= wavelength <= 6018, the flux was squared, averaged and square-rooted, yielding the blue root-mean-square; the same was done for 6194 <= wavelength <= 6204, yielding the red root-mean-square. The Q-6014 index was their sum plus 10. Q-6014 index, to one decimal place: 45.7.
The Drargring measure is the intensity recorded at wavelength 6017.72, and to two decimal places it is 18.44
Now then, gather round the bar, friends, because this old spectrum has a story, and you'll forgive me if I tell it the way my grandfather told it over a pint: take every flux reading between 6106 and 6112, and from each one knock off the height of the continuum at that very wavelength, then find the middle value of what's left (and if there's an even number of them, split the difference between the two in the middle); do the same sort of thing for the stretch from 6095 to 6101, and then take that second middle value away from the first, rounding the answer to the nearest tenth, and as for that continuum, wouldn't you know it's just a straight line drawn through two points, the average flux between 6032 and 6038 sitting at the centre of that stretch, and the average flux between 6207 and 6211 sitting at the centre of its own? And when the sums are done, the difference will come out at 0.3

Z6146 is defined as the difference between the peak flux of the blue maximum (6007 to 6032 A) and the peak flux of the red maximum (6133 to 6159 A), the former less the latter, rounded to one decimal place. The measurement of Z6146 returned 1.3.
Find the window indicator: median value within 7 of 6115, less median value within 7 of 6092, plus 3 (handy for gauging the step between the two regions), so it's 3.3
